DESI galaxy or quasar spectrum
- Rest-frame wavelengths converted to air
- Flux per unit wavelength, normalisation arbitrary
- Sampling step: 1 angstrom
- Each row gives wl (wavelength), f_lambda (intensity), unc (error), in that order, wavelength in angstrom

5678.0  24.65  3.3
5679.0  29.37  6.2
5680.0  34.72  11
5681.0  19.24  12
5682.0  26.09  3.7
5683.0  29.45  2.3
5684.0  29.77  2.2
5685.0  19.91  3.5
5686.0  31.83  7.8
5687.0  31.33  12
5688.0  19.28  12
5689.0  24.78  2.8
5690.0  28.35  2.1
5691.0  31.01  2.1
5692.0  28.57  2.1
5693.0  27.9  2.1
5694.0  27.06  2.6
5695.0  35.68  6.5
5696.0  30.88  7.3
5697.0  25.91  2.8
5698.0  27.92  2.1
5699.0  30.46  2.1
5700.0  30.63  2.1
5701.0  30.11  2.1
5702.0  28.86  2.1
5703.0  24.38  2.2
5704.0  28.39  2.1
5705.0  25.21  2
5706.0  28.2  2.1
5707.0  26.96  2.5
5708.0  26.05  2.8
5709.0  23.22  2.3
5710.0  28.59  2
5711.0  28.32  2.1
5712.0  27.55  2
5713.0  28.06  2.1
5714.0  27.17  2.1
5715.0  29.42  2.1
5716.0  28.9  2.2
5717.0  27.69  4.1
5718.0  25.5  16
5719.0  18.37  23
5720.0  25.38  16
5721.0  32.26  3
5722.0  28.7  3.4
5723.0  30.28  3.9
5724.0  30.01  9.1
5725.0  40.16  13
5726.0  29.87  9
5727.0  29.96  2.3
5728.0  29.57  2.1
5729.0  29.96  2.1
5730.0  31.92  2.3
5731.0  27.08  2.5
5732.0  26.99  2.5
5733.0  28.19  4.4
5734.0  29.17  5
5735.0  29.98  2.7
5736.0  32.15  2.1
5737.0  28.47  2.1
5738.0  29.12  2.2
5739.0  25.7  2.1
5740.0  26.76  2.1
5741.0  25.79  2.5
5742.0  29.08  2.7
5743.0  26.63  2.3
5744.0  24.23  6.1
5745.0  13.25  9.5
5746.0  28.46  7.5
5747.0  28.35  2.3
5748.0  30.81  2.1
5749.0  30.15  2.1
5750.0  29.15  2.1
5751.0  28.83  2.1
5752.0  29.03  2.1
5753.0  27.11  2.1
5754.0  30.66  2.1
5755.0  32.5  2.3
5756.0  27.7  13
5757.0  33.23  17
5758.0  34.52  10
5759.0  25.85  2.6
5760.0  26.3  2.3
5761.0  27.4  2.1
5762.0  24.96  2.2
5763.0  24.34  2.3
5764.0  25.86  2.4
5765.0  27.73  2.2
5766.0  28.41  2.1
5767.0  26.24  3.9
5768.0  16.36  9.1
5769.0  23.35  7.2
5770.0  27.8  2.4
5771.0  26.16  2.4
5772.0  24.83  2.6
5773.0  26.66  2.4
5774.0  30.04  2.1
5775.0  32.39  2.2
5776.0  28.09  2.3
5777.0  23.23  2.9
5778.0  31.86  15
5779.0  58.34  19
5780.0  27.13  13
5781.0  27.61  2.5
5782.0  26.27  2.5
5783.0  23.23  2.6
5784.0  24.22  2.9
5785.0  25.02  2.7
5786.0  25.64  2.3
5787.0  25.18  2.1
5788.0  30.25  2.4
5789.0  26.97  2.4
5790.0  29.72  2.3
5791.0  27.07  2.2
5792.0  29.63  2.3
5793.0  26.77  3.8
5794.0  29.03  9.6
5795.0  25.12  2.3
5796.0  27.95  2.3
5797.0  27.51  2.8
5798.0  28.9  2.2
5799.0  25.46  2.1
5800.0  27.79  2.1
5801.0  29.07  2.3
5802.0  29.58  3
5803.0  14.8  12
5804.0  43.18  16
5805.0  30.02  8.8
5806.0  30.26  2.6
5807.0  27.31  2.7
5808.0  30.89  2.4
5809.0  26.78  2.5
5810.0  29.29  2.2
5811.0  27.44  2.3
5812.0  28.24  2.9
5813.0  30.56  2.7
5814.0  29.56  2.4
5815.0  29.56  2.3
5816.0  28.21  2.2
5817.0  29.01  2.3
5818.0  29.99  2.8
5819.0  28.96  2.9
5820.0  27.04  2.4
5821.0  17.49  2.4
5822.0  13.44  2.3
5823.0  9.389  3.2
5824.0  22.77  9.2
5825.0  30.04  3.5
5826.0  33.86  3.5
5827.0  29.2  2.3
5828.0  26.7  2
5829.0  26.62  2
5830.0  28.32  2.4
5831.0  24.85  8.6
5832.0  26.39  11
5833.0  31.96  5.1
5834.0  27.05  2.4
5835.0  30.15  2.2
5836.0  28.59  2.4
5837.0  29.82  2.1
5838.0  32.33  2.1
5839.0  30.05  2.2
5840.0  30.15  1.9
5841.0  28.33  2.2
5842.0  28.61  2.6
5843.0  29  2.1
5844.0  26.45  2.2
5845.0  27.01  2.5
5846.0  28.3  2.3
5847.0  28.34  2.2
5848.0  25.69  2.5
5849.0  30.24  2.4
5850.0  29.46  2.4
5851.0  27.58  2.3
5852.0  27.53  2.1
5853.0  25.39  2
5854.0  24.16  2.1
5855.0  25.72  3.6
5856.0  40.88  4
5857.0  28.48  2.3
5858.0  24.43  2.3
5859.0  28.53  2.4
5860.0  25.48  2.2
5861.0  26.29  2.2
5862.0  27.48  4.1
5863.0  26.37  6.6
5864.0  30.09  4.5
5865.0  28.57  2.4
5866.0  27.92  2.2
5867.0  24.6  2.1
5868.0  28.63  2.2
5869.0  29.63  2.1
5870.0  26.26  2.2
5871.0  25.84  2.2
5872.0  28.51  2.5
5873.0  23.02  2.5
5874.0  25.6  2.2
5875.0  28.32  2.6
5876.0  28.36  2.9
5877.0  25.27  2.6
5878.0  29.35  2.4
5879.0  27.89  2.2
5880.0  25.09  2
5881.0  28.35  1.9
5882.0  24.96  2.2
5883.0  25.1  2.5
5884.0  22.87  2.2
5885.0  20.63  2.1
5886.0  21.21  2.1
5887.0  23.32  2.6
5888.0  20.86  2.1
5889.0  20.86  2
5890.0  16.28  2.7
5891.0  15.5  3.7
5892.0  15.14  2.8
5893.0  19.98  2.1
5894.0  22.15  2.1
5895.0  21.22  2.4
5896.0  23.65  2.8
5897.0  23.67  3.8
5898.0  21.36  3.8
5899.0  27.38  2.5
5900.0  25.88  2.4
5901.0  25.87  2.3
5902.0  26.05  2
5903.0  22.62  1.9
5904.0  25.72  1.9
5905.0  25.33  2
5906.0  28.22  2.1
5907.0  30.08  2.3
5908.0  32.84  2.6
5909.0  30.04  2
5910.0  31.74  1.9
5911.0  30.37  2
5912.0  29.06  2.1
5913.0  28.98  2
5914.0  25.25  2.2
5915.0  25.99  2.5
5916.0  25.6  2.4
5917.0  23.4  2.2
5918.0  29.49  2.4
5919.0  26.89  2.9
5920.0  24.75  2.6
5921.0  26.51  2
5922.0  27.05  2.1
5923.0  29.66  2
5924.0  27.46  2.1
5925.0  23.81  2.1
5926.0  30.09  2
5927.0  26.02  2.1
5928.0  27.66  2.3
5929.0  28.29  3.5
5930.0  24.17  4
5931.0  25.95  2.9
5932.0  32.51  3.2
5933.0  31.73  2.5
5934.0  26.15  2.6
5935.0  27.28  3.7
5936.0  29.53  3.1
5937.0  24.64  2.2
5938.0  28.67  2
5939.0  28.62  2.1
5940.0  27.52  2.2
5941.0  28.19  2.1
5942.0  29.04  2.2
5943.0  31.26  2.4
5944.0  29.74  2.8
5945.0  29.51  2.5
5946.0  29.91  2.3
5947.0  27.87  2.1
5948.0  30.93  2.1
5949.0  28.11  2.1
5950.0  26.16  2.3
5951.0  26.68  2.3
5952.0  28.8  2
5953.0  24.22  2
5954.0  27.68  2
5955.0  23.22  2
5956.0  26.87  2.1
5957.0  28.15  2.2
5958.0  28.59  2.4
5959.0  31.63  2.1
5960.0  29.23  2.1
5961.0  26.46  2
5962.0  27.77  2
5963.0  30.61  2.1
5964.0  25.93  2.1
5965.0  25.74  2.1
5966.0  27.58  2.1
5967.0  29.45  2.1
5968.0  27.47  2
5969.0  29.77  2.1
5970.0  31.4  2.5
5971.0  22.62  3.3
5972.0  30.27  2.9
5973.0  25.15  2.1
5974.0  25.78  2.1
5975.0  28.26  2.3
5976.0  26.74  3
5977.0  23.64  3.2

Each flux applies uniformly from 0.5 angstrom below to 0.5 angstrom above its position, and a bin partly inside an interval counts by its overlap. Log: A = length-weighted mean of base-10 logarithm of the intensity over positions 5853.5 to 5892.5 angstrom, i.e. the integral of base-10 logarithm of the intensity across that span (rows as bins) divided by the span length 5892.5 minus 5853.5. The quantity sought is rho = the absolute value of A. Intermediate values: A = 1.40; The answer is 1.400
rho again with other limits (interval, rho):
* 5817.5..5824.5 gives 1.296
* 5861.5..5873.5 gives 1.434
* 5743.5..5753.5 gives 1.420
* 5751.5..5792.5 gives 1.440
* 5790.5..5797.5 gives 1.440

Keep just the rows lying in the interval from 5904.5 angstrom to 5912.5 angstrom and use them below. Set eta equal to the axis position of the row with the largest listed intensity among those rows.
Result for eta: 5908.0 angstrom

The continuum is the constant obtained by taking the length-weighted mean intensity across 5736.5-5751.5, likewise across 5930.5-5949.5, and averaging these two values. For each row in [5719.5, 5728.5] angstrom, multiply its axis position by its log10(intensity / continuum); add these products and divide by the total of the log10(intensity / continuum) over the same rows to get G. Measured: 5724.9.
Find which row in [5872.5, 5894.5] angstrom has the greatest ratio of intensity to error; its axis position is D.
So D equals 5881.0 angstrom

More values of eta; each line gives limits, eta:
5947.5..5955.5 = 5948.0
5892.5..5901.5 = 5899.0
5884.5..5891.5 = 5887.0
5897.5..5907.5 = 5907.0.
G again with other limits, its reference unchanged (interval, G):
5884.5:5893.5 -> 5889.6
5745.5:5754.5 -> 5750.0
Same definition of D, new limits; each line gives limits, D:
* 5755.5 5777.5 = 5775.0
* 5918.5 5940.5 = 5926.0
